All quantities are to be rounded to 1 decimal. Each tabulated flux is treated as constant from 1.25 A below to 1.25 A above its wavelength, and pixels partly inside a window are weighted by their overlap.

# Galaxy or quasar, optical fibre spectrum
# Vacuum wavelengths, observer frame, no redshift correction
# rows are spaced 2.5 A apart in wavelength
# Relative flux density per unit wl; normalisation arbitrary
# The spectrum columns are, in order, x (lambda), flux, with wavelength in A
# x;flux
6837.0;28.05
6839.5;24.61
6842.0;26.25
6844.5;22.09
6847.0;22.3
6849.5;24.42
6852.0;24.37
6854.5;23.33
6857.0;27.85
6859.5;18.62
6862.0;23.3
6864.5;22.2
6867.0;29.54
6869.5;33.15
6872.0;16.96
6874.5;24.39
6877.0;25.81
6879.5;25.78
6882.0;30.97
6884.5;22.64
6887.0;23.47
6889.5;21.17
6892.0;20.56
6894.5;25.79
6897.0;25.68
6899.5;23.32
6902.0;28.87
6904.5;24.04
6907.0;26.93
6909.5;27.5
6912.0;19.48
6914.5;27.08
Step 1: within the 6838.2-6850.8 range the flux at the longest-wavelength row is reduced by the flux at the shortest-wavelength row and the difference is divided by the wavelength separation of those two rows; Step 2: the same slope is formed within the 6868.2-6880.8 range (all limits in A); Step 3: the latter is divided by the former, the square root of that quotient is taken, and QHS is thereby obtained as 6.2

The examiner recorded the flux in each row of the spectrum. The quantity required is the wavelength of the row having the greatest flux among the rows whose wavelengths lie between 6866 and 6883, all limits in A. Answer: 6869.5 A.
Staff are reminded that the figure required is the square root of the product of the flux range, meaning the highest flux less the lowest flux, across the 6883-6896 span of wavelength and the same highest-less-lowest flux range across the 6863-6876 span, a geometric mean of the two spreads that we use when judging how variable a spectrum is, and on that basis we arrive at 9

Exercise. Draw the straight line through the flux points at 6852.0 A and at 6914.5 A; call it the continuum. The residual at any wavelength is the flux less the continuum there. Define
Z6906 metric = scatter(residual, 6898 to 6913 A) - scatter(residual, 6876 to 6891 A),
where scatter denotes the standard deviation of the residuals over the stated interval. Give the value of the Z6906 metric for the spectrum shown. -0.1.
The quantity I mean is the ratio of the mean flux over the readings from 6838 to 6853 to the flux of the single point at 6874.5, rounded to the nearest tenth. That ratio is 1.0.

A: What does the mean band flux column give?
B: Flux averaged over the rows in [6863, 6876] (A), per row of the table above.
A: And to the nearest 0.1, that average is 25.2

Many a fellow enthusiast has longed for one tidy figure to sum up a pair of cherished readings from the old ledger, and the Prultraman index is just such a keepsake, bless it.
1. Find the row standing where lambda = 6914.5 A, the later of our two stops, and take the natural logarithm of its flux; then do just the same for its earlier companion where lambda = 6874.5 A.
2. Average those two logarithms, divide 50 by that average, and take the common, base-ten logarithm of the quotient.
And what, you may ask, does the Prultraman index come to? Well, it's 1.19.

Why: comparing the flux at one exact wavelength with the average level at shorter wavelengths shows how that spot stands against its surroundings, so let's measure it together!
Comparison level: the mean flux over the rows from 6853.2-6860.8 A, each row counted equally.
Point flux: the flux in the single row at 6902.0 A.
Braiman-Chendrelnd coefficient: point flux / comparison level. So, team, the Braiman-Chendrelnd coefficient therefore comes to 1.24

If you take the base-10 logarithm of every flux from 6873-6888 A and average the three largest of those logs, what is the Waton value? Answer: 1.44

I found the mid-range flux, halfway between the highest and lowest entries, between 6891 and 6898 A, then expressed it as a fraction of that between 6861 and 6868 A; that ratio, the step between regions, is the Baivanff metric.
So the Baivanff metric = 0.90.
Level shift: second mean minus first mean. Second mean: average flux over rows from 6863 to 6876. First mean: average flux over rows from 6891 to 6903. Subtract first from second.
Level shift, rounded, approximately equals 0.4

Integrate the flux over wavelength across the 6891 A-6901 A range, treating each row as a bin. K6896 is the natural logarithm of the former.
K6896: 5.5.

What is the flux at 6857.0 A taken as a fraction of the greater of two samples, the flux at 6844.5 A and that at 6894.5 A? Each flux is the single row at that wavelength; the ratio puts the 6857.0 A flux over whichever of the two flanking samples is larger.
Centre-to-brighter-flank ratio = 1.08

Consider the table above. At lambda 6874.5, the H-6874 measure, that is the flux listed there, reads 24.39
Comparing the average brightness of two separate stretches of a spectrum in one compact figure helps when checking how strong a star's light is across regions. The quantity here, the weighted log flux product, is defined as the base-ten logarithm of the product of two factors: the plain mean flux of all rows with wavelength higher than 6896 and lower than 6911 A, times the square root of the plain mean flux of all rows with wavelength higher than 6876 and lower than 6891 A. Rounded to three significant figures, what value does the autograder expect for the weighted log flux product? 2.11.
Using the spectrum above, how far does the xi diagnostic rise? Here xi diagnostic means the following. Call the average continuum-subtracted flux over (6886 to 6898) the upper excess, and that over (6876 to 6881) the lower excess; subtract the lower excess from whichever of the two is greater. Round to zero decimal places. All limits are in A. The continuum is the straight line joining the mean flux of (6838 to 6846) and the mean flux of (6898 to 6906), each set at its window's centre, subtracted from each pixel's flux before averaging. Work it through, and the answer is 0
